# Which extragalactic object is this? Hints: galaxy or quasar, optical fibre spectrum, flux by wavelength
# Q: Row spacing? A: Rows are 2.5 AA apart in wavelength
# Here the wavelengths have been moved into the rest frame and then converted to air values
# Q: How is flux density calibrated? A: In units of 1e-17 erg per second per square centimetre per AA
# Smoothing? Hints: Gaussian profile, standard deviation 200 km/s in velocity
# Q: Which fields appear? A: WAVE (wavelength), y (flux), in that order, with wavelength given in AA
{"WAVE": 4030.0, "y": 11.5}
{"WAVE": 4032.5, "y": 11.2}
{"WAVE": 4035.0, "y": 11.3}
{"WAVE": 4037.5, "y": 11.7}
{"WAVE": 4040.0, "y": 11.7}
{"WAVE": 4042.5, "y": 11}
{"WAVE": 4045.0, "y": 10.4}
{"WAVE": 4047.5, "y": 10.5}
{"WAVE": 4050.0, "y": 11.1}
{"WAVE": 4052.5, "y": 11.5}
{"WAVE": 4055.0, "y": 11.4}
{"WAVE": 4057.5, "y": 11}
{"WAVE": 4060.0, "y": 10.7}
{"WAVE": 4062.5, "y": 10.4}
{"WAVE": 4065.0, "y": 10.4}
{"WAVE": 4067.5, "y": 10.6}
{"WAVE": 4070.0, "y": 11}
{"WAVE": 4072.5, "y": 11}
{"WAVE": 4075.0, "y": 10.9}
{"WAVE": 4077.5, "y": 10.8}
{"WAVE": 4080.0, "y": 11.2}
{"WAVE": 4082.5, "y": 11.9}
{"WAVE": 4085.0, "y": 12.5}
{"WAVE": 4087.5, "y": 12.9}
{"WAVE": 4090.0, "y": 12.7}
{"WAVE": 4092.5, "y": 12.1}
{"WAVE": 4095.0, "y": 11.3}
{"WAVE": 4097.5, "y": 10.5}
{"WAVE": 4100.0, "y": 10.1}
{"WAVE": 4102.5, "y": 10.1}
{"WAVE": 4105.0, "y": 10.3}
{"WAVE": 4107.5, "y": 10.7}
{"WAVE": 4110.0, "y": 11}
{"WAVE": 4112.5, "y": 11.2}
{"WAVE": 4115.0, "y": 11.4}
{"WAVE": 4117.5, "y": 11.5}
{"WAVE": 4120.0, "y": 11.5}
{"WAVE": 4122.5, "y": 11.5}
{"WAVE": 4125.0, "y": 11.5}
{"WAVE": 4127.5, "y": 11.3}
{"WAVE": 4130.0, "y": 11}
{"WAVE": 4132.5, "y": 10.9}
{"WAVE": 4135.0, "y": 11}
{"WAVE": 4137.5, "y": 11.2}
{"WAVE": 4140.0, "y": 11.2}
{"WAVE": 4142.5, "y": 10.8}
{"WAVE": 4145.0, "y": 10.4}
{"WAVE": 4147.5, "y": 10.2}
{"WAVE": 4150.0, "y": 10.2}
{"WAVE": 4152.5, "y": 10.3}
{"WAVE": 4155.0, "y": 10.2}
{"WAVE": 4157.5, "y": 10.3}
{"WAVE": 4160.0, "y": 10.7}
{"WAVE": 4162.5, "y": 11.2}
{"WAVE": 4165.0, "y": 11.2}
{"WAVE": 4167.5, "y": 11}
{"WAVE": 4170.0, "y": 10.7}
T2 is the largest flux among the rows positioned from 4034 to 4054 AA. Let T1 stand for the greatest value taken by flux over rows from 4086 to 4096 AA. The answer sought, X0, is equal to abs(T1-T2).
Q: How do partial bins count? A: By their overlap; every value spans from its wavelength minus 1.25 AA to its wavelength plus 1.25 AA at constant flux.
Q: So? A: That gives 1.2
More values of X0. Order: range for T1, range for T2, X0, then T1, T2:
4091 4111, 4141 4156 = 1.3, 12.1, 10.8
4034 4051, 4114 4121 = 0.2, 11.7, 11.5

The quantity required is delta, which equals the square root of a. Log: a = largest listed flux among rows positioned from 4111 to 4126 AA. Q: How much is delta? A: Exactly 3.39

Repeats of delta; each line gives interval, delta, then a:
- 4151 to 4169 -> 3.35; 11.2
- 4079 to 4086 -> 3.54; 12.5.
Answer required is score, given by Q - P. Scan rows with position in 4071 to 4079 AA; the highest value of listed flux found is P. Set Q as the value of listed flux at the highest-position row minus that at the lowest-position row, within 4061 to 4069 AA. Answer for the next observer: -10.8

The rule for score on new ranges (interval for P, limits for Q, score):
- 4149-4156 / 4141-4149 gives -10.9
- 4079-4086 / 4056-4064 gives -13.1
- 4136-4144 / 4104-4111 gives -10.5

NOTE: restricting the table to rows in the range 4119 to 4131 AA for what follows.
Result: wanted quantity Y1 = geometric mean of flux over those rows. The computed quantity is 11.4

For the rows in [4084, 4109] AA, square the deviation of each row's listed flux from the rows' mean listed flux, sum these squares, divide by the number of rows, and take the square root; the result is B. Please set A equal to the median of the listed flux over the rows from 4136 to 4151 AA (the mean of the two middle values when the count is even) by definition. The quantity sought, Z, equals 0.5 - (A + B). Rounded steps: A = 10.6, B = 1.1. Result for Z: -11.2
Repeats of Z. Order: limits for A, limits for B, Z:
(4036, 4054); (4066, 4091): -11.4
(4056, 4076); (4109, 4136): -10.5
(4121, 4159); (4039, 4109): -11.1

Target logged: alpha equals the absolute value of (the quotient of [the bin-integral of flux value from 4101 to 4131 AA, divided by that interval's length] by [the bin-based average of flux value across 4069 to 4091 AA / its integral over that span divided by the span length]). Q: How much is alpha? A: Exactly 0.95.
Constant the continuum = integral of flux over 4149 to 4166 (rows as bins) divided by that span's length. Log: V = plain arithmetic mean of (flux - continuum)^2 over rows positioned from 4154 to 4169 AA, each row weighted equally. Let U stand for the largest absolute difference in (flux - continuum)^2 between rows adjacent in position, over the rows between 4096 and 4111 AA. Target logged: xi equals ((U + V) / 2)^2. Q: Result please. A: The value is 0.0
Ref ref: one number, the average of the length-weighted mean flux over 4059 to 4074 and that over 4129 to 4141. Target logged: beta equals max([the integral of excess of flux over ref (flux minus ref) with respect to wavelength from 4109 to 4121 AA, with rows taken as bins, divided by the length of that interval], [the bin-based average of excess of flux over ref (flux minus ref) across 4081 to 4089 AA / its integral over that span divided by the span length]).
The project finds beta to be 1.5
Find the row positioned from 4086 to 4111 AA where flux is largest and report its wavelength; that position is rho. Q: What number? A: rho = 4087.5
